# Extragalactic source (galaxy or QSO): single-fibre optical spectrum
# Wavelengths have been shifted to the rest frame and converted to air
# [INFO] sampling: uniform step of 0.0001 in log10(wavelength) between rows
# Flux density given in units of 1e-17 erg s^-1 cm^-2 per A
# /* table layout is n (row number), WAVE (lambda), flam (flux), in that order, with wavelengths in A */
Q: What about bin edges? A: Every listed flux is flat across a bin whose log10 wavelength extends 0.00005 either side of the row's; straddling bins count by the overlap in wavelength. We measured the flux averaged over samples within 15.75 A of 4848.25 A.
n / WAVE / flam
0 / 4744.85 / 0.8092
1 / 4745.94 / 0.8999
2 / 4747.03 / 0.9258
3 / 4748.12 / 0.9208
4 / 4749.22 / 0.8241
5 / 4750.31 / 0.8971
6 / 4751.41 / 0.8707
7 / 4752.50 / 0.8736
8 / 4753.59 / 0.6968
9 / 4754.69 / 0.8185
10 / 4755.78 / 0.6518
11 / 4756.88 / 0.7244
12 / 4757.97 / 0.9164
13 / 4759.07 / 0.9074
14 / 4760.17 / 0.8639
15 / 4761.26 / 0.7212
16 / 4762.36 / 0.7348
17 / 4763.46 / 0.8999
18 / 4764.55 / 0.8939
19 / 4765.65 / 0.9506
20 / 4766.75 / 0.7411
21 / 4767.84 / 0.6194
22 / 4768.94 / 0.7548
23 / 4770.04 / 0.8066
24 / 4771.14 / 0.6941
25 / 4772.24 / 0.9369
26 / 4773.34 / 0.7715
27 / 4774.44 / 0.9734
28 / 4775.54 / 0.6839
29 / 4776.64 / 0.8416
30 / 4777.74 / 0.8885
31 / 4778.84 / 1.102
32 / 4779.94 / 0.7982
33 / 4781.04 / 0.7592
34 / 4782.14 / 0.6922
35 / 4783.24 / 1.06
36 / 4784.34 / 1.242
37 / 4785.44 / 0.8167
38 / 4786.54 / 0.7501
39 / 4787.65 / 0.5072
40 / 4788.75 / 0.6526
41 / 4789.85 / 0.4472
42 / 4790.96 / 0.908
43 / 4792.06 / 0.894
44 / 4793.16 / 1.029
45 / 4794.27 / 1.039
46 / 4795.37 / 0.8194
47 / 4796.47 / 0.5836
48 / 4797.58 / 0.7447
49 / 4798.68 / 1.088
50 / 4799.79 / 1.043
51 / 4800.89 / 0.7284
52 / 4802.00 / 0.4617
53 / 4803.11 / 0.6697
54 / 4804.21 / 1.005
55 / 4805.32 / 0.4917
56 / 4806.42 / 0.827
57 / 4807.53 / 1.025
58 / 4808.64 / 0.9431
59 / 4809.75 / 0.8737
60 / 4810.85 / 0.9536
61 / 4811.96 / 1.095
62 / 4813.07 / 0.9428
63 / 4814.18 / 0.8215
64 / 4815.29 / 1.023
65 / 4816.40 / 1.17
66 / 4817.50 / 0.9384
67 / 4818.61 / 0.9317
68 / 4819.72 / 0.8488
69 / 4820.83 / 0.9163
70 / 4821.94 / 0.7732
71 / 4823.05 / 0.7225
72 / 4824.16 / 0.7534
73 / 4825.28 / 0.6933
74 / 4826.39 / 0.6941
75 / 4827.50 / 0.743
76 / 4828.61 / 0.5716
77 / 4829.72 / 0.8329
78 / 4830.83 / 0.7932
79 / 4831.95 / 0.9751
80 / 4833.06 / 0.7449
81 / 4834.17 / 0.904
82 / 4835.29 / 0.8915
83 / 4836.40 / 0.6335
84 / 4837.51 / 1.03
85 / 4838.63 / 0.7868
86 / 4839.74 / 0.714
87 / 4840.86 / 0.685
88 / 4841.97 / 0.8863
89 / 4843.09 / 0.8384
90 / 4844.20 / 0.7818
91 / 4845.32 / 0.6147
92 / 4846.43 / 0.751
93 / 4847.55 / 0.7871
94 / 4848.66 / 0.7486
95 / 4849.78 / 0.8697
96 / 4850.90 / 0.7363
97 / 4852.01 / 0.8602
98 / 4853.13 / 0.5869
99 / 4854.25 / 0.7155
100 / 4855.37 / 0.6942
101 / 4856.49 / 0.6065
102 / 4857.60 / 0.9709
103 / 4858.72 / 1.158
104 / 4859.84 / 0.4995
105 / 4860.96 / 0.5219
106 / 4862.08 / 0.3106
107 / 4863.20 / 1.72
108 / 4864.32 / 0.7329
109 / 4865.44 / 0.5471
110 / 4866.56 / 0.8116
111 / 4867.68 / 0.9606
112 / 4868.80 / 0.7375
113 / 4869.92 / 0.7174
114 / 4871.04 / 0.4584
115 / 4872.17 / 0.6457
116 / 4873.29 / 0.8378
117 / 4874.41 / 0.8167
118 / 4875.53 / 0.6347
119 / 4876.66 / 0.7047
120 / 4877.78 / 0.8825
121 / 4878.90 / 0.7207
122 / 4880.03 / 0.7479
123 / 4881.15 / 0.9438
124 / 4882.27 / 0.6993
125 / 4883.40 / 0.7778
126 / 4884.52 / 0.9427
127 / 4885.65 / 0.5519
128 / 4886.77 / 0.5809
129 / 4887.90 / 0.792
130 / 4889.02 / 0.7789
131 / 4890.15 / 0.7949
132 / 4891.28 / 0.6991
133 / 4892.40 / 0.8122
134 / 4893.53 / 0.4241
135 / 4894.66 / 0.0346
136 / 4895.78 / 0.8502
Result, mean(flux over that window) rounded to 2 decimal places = 0.79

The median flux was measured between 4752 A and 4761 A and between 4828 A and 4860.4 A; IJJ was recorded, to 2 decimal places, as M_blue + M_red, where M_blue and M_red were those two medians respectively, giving 1.62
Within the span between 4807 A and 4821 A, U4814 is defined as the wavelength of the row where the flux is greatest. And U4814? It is 4816.40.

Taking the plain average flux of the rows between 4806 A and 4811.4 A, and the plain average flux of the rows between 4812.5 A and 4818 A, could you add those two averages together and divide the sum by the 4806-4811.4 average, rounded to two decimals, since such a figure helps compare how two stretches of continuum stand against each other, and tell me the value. 2.06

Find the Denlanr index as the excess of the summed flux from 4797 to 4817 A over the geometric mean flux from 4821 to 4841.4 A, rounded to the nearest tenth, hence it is 15.1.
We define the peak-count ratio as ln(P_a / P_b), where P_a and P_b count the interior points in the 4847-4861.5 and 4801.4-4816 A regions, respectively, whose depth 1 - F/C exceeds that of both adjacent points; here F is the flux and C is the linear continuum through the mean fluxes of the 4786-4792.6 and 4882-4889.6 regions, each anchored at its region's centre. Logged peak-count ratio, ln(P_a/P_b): 0.5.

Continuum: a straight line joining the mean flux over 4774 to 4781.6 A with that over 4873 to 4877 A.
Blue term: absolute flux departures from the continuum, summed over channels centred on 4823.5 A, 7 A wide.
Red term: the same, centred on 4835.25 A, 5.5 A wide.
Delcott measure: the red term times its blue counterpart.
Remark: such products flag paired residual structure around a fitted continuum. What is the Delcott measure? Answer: 0.33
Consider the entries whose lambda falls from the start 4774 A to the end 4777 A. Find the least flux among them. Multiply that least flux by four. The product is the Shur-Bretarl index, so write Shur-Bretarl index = 2.7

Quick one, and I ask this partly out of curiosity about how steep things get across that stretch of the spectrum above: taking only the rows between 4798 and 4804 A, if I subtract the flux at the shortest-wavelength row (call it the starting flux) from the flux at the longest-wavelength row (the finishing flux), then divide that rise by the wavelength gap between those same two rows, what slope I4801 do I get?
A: -0.094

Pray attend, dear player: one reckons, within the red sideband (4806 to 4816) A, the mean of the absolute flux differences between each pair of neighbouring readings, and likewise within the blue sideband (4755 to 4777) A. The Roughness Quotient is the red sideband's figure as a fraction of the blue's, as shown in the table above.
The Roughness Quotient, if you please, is 1.04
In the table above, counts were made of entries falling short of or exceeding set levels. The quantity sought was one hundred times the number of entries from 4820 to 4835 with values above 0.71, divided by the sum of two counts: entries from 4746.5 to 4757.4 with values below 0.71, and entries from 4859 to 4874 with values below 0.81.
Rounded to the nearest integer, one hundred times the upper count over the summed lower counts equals 91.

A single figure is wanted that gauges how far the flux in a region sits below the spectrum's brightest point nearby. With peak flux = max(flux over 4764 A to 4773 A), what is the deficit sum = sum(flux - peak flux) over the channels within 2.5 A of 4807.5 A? -0.6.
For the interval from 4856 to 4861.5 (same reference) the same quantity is -1.0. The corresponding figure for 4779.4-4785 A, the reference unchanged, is -0.2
